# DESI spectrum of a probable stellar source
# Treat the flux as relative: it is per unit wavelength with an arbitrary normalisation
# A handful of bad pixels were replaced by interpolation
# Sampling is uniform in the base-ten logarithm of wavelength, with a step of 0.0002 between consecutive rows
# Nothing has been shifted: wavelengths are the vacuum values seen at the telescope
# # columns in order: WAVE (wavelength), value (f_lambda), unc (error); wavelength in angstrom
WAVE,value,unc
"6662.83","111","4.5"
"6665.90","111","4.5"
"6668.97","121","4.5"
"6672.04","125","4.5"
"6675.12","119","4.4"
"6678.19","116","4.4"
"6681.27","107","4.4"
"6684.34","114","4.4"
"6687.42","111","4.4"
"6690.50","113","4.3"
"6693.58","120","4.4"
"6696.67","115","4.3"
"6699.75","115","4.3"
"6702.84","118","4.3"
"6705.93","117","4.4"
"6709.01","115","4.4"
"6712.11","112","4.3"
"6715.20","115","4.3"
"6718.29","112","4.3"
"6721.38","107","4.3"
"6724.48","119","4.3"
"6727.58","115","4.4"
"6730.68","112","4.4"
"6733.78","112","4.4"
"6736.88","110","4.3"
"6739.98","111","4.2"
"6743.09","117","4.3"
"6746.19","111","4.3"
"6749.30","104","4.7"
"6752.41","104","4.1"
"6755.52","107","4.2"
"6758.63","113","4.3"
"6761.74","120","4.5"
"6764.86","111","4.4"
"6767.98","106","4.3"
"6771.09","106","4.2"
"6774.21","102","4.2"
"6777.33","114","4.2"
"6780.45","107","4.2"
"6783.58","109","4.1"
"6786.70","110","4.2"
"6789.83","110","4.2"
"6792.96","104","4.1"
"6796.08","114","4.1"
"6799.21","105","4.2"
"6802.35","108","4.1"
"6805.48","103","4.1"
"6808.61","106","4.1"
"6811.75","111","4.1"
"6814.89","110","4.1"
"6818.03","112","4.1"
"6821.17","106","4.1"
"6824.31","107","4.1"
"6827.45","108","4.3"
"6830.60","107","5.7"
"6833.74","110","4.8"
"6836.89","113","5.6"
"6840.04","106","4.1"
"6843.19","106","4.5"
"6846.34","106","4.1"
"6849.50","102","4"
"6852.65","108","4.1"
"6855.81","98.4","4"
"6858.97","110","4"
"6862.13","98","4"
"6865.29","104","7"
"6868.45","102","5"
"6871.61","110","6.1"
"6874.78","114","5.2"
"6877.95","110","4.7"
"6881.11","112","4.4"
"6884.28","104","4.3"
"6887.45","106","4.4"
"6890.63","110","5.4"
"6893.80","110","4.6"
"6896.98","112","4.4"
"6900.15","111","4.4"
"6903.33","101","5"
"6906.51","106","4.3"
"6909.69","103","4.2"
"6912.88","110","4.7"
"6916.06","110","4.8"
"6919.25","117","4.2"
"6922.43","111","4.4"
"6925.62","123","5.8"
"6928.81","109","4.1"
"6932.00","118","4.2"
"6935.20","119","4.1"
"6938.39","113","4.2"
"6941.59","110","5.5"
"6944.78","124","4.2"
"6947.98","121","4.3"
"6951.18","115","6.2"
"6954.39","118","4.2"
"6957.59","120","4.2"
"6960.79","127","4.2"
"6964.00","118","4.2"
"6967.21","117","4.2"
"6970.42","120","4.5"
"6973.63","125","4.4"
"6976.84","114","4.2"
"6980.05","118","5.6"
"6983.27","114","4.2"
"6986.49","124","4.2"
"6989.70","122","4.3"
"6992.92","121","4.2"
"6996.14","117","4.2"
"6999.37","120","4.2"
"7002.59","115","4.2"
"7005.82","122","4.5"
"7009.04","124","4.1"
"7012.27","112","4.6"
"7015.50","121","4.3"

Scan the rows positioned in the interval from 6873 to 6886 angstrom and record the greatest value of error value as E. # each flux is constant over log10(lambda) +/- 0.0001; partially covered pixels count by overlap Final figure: 5.2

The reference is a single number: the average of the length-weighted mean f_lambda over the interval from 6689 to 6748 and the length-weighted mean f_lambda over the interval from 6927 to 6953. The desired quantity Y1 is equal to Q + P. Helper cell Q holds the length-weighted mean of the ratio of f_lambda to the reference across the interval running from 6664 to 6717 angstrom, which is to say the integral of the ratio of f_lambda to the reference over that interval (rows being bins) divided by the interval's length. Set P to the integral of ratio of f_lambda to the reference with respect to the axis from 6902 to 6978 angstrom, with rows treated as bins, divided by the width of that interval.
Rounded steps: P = 1.00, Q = 1.00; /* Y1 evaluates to 2.01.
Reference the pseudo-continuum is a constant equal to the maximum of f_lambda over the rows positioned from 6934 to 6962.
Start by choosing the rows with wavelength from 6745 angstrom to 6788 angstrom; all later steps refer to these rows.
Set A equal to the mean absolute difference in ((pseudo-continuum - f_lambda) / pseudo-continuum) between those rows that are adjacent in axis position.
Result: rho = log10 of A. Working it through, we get -1.418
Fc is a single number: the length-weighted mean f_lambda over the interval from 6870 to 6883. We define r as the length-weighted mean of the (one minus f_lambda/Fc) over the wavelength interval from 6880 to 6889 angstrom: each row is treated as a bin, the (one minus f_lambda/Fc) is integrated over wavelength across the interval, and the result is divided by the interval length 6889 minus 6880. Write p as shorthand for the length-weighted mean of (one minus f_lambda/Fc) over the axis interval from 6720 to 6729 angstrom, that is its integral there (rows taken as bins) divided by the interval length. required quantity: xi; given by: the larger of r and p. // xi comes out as 0.04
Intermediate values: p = -0.02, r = 0.04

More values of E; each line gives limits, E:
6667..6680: 4.5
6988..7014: 4.6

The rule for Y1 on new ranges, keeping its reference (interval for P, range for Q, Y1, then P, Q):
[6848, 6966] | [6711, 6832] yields 1.92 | 0.97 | 0.95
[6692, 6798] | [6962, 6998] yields 2.01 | 0.97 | 1.04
